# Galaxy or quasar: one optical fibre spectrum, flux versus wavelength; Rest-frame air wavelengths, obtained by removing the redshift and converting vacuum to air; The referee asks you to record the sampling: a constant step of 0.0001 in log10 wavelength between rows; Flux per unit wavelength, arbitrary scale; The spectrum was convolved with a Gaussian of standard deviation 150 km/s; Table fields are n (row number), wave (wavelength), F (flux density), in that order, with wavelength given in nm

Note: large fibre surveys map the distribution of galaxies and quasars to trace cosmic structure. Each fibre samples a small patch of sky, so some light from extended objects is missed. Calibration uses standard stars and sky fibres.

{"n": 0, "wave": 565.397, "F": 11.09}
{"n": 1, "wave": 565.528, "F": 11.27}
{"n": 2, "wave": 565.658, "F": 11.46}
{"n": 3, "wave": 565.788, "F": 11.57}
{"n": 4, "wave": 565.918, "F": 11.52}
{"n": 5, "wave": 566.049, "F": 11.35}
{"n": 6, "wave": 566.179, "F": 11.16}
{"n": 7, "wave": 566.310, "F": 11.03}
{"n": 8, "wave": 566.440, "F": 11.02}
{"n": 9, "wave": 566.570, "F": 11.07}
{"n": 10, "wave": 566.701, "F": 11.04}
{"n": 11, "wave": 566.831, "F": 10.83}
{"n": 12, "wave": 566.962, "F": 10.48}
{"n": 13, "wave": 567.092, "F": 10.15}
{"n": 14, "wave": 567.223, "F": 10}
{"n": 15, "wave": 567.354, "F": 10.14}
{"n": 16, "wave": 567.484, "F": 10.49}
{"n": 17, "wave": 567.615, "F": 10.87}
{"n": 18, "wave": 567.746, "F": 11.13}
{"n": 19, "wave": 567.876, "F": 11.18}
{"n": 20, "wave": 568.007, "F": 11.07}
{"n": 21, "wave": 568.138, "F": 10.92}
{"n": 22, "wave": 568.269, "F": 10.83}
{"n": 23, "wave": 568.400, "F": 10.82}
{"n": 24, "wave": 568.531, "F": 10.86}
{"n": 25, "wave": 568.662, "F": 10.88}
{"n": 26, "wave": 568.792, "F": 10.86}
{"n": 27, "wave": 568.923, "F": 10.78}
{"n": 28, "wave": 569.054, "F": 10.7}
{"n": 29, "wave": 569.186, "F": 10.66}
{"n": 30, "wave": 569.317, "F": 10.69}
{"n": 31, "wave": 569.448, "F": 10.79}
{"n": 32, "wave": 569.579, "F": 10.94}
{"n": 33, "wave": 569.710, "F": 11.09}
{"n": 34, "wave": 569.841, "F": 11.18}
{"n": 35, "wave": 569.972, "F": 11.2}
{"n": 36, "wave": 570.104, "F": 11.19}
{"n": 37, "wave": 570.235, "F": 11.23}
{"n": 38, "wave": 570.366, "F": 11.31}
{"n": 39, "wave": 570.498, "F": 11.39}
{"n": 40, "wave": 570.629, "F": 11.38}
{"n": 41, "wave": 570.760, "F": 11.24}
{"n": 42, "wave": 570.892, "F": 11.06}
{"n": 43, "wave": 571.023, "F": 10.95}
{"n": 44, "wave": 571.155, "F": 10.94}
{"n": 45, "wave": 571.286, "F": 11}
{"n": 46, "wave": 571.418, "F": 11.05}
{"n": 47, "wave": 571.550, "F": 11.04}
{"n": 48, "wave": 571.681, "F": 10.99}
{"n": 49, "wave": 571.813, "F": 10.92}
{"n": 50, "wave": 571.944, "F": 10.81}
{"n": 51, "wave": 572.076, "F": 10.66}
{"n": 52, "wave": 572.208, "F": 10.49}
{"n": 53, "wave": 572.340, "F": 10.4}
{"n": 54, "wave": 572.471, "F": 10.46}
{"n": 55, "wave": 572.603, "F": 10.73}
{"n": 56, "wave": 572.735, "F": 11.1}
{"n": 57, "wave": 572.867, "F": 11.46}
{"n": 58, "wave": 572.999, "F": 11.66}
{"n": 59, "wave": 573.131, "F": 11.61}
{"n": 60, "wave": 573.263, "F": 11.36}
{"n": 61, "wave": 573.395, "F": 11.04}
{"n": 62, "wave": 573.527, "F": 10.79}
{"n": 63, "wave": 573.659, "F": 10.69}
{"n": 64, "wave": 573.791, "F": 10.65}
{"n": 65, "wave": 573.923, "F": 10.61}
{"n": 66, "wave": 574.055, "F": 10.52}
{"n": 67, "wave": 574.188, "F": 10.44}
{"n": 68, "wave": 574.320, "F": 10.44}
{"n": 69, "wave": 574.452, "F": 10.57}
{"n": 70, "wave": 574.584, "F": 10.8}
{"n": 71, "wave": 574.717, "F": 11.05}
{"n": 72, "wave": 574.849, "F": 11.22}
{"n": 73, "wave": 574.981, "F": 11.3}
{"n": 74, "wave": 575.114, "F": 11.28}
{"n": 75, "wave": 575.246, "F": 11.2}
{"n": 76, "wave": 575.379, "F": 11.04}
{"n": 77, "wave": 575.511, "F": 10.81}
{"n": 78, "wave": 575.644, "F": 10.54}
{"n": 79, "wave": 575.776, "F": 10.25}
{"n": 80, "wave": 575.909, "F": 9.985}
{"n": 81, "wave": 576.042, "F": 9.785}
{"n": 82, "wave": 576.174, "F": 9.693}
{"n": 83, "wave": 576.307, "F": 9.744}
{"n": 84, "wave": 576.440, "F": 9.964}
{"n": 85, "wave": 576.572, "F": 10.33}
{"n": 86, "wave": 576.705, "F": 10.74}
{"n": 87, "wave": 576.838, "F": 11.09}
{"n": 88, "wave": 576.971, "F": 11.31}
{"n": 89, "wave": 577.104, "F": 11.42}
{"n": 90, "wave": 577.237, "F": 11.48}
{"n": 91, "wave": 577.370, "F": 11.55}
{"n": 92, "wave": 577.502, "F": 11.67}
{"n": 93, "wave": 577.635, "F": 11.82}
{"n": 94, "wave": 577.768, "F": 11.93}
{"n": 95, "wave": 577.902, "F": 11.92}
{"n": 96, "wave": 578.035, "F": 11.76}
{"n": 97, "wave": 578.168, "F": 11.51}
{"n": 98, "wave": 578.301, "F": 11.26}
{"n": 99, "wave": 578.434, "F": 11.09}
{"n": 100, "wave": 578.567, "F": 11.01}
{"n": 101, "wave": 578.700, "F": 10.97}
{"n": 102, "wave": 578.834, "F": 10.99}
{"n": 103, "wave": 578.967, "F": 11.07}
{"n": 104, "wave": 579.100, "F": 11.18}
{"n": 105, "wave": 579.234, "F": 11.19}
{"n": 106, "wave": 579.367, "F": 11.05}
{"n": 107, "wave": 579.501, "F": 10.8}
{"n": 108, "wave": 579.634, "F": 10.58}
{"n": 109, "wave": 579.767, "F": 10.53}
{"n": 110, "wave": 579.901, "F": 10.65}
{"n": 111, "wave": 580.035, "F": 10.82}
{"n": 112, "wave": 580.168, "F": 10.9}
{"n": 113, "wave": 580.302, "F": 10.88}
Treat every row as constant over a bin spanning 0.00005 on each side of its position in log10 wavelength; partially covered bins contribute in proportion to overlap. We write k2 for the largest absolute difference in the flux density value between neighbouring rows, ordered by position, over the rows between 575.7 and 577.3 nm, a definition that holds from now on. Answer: 0.41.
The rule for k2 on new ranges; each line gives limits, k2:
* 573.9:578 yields 0.41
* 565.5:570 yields 0.38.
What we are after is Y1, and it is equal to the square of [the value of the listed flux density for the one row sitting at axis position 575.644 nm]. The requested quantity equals 111.1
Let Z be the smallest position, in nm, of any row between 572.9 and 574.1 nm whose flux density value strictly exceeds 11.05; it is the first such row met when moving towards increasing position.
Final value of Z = 572.999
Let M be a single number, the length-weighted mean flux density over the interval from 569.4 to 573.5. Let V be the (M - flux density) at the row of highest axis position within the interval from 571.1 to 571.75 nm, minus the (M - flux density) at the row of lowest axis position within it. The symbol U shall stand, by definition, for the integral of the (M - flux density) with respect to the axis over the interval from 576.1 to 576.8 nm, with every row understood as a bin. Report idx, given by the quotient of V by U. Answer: 0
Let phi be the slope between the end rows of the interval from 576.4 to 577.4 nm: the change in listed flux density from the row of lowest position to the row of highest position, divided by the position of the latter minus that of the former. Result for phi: 1.71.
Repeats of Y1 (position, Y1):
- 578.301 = 126.8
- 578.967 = 122.5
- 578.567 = 121.2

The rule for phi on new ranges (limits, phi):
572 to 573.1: 1.08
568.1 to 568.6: -0.15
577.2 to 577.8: 0.85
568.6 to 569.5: -0.11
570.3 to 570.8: -0.18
